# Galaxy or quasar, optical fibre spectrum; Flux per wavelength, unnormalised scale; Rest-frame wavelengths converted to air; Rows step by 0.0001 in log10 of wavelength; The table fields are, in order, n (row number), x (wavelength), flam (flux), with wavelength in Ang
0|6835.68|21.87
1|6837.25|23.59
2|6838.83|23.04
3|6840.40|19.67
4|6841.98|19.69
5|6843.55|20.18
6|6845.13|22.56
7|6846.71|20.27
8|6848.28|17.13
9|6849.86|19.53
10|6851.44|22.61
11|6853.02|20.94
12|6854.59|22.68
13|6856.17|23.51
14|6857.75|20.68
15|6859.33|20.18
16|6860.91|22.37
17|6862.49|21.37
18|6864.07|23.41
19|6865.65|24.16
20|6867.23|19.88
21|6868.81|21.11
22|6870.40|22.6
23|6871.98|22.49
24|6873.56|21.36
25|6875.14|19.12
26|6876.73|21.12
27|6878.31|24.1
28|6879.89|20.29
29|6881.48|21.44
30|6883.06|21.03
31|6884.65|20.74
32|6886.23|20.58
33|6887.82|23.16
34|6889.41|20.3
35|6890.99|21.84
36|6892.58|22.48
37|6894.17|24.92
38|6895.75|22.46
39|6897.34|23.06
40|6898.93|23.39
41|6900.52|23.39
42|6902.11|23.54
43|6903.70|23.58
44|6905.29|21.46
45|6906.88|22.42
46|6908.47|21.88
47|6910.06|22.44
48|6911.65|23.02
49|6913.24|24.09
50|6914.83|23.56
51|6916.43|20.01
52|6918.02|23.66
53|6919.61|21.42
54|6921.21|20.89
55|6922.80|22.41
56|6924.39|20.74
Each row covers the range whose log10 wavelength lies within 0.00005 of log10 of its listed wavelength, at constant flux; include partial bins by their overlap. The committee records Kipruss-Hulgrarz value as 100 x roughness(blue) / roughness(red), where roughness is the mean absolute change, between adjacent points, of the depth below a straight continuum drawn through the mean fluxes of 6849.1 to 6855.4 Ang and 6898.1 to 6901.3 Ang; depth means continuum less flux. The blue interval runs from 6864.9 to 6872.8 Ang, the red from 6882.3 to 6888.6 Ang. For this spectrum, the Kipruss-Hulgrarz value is 172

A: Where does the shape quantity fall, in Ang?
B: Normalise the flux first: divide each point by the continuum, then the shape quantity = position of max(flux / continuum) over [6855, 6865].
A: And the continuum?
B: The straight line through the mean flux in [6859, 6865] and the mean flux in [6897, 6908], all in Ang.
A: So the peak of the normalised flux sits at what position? 6856.17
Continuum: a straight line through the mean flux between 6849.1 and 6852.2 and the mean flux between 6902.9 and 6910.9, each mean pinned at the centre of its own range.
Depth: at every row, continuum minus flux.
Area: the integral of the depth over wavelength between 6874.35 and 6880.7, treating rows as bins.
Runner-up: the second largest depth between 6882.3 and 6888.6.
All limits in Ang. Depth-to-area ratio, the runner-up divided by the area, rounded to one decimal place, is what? 0.3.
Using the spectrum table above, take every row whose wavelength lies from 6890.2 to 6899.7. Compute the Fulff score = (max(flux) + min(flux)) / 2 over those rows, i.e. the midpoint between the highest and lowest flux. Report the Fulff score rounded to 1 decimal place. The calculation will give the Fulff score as 23.4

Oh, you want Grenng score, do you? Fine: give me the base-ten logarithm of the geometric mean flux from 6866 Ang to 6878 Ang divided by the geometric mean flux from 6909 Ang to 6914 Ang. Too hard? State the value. -0.041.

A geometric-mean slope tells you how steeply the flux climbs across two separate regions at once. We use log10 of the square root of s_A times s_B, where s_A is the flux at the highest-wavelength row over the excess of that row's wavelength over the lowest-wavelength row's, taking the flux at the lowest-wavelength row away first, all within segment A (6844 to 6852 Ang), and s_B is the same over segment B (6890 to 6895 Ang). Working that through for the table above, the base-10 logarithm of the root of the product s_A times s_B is -1.1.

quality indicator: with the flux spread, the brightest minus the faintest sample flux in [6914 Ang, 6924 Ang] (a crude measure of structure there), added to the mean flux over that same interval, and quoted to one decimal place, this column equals 25.6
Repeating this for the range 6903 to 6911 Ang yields 24.5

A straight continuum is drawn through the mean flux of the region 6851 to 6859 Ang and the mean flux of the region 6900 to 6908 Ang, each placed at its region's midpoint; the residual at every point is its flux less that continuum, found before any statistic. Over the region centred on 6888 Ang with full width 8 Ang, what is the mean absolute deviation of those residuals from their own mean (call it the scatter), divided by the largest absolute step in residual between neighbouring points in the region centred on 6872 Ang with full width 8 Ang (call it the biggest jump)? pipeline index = 0.41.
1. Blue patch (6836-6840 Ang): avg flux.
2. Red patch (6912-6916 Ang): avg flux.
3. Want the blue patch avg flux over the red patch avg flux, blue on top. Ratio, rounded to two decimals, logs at 0.98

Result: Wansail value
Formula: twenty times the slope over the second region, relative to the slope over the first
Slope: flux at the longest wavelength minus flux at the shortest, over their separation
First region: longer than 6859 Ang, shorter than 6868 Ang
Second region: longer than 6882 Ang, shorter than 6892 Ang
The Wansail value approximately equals -54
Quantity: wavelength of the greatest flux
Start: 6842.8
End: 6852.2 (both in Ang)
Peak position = 6851.44 Ang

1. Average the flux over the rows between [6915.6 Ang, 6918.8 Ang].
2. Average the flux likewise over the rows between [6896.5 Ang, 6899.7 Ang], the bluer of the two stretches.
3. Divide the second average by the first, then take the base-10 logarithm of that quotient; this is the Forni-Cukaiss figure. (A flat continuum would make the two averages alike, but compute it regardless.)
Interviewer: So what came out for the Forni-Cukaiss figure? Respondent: 0.027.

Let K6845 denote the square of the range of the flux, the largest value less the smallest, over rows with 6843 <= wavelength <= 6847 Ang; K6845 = 5.7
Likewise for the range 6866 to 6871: 7.4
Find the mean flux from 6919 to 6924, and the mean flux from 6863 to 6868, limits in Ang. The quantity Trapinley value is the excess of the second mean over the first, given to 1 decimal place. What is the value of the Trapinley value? 0.9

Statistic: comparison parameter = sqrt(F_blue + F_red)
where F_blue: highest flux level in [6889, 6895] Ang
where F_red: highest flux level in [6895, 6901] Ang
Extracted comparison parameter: 6.95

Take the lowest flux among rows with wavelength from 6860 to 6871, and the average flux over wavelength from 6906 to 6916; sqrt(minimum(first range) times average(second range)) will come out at 21.3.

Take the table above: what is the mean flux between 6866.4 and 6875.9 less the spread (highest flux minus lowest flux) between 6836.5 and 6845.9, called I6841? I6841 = 17.2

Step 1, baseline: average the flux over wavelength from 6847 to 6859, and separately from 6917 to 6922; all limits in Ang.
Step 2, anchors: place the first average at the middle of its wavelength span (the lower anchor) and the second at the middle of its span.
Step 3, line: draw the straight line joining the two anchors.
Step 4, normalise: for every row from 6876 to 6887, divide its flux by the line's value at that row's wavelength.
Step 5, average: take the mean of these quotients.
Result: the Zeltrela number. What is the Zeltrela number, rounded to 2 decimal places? 1.00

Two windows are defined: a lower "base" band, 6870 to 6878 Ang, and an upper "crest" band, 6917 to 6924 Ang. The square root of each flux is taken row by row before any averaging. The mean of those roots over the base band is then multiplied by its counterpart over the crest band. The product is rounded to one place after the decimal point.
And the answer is 21.7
